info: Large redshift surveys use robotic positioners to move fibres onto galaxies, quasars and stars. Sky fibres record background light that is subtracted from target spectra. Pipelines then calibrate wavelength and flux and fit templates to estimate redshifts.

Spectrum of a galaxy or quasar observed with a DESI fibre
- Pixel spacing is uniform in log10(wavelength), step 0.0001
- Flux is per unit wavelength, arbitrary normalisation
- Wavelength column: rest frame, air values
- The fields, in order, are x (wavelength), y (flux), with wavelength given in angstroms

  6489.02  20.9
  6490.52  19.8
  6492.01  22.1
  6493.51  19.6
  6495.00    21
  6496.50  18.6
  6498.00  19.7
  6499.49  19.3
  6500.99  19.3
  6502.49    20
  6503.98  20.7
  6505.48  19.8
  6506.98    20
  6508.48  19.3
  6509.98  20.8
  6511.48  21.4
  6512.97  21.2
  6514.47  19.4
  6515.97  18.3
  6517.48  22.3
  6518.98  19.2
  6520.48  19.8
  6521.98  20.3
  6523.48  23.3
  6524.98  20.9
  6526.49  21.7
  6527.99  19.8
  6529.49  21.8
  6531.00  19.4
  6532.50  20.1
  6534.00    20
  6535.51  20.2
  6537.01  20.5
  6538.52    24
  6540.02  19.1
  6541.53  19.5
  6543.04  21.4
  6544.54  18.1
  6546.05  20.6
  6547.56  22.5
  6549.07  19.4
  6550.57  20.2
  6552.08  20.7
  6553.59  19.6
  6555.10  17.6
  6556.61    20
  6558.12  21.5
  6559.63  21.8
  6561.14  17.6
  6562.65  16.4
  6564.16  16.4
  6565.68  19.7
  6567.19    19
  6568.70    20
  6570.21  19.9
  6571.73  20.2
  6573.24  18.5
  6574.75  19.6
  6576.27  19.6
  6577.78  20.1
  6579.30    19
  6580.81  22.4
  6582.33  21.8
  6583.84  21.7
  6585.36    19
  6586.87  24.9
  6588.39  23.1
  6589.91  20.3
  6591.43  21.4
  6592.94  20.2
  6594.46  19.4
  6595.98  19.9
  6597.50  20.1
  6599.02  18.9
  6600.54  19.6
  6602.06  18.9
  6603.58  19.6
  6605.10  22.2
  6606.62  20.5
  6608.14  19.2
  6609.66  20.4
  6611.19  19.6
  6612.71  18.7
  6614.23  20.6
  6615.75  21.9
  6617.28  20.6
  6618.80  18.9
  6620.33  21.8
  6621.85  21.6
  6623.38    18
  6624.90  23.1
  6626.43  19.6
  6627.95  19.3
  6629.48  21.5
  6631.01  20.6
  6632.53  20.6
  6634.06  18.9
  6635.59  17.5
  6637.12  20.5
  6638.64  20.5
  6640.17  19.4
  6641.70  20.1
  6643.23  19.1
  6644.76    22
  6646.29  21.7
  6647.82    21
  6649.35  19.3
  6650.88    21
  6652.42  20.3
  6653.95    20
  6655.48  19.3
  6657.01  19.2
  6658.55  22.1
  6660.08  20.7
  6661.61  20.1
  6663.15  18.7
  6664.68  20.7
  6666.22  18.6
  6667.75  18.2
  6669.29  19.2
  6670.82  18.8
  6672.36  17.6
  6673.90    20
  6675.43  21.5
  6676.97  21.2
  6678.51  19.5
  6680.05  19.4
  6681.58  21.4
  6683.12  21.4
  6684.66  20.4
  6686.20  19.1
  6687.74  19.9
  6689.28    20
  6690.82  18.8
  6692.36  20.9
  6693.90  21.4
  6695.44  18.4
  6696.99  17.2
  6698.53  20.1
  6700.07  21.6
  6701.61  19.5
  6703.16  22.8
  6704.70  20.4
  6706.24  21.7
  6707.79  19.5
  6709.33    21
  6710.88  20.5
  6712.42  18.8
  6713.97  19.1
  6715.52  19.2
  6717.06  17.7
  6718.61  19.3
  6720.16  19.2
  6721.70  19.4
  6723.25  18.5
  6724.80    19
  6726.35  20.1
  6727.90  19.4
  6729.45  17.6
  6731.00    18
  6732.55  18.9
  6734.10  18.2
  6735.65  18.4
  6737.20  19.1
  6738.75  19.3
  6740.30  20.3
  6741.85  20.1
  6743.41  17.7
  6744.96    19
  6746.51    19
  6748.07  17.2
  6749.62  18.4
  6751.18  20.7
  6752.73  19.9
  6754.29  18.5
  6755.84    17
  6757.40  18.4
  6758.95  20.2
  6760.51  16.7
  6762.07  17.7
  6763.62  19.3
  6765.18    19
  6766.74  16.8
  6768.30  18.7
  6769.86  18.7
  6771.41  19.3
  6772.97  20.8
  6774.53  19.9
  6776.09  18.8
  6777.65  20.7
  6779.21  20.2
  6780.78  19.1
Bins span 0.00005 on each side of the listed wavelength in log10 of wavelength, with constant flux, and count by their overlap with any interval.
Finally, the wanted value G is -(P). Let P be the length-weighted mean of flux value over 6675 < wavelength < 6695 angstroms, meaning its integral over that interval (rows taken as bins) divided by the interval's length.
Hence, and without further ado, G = -20.33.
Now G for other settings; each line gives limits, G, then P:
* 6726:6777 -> -18.82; 18.82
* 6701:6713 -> -20.57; 20.57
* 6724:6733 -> -18.82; 18.82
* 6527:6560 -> -20.35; 20.35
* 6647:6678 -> -19.87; 19.87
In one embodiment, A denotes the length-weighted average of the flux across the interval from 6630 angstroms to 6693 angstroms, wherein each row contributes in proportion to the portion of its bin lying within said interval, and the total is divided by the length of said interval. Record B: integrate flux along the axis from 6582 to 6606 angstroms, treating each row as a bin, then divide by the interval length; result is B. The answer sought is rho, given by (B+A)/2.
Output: 20.3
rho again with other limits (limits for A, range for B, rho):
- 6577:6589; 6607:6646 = 20.8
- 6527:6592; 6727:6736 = 19.3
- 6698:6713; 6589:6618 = 20.4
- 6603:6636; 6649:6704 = 20.1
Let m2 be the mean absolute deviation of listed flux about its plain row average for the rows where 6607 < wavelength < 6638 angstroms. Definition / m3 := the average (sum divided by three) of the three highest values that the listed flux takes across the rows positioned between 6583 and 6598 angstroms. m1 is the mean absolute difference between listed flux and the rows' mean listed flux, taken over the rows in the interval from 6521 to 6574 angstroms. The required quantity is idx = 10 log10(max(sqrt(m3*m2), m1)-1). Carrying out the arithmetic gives 6.2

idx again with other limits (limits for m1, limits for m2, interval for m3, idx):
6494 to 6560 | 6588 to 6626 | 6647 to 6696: 5.8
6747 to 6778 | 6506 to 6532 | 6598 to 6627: 5.9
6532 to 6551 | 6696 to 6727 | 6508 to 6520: 5.7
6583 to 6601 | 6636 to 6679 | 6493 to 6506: 5.3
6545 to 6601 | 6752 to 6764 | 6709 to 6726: 5.5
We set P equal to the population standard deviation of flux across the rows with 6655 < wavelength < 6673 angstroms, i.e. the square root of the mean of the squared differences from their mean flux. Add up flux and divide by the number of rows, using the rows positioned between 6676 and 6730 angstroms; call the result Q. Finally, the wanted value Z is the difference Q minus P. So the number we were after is 18.6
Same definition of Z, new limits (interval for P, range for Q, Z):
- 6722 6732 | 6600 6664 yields 19.4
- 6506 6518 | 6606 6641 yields 18.9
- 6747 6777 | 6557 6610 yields 18.9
